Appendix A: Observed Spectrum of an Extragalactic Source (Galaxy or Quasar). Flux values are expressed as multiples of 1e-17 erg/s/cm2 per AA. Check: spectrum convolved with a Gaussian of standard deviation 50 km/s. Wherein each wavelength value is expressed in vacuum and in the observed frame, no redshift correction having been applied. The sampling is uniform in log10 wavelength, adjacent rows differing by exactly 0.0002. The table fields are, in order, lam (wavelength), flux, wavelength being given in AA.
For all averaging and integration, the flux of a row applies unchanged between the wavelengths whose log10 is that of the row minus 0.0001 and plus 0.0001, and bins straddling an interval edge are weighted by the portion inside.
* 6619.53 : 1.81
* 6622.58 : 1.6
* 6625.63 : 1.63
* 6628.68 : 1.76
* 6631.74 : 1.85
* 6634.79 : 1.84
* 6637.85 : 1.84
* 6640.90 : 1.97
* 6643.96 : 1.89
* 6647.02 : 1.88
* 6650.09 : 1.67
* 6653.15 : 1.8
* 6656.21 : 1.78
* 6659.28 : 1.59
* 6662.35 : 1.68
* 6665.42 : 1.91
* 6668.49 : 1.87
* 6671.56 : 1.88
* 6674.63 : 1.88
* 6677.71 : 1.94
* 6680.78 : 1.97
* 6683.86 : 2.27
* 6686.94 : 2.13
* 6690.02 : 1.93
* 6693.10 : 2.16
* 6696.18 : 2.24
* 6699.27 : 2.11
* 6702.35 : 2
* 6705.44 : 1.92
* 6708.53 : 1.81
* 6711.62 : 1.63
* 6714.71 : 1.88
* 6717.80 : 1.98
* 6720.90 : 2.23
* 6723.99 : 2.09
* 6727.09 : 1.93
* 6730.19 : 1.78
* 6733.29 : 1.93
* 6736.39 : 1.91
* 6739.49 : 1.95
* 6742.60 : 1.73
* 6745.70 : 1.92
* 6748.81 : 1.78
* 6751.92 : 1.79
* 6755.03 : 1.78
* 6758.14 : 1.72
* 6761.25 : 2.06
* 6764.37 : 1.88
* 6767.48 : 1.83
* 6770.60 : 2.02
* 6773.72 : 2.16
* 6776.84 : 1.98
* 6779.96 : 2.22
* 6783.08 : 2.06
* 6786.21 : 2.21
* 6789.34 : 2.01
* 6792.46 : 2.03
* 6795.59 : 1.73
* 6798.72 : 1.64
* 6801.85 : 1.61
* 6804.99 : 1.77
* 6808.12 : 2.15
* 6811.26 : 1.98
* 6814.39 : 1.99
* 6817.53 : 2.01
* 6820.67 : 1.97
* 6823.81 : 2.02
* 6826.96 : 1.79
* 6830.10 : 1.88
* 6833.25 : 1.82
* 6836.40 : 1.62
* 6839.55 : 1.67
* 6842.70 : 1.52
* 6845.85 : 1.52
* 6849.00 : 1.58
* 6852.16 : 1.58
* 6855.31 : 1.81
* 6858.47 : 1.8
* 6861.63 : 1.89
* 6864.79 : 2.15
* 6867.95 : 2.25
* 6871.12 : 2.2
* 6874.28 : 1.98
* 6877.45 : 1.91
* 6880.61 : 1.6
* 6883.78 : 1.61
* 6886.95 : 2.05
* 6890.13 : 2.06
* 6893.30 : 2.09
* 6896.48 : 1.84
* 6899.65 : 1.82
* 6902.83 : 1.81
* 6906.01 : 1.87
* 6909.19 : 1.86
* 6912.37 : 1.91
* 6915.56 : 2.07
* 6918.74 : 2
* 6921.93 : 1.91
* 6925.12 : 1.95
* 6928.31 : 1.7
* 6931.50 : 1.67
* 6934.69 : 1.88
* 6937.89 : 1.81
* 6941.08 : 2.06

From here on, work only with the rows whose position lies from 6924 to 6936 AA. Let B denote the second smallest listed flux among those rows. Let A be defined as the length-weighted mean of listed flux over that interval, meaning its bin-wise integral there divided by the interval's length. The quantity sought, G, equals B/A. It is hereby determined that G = 0.95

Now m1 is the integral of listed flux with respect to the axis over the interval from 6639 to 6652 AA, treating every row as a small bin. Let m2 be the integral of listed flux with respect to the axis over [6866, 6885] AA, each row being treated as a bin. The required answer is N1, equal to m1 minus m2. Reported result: -13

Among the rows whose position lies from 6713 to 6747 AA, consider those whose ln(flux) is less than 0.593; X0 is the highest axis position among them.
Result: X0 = 6742.60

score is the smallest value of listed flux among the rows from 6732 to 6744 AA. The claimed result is 1.73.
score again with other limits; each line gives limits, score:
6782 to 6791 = 2.01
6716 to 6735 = 1.78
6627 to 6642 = 1.76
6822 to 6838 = 1.62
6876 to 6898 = 1.6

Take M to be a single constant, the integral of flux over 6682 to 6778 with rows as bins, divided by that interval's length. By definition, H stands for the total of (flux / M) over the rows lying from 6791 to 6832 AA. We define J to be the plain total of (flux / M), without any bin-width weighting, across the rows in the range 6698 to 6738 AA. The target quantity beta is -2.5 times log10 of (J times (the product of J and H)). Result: -8.30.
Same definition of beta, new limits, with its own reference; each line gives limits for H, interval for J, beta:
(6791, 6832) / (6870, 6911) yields -8.26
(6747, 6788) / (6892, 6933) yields -8.28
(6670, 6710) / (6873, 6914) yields -8.31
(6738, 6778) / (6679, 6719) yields -8.38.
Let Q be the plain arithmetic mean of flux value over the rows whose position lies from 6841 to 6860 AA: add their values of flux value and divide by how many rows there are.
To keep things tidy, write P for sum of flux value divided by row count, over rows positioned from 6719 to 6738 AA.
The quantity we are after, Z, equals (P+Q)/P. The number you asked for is 1.83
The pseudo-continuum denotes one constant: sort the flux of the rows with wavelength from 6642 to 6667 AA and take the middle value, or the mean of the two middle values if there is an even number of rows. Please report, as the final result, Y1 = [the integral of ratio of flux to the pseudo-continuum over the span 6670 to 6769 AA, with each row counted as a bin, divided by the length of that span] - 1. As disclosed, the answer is 0.083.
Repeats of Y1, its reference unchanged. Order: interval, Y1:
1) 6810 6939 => 0.042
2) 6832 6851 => -0.097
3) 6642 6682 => 0.020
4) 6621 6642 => -0.005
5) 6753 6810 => 0.081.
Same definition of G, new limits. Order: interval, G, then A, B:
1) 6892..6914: 0.97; 1.88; 1.82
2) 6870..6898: 0.84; 1.92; 1.61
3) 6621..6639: 0.93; 1.75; 1.63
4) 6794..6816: 0.89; 1.84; 1.64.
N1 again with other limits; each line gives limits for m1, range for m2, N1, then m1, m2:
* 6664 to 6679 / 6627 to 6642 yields 1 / 28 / 28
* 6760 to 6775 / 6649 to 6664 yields 4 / 30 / 26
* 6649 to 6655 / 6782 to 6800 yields -25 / 10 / 35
